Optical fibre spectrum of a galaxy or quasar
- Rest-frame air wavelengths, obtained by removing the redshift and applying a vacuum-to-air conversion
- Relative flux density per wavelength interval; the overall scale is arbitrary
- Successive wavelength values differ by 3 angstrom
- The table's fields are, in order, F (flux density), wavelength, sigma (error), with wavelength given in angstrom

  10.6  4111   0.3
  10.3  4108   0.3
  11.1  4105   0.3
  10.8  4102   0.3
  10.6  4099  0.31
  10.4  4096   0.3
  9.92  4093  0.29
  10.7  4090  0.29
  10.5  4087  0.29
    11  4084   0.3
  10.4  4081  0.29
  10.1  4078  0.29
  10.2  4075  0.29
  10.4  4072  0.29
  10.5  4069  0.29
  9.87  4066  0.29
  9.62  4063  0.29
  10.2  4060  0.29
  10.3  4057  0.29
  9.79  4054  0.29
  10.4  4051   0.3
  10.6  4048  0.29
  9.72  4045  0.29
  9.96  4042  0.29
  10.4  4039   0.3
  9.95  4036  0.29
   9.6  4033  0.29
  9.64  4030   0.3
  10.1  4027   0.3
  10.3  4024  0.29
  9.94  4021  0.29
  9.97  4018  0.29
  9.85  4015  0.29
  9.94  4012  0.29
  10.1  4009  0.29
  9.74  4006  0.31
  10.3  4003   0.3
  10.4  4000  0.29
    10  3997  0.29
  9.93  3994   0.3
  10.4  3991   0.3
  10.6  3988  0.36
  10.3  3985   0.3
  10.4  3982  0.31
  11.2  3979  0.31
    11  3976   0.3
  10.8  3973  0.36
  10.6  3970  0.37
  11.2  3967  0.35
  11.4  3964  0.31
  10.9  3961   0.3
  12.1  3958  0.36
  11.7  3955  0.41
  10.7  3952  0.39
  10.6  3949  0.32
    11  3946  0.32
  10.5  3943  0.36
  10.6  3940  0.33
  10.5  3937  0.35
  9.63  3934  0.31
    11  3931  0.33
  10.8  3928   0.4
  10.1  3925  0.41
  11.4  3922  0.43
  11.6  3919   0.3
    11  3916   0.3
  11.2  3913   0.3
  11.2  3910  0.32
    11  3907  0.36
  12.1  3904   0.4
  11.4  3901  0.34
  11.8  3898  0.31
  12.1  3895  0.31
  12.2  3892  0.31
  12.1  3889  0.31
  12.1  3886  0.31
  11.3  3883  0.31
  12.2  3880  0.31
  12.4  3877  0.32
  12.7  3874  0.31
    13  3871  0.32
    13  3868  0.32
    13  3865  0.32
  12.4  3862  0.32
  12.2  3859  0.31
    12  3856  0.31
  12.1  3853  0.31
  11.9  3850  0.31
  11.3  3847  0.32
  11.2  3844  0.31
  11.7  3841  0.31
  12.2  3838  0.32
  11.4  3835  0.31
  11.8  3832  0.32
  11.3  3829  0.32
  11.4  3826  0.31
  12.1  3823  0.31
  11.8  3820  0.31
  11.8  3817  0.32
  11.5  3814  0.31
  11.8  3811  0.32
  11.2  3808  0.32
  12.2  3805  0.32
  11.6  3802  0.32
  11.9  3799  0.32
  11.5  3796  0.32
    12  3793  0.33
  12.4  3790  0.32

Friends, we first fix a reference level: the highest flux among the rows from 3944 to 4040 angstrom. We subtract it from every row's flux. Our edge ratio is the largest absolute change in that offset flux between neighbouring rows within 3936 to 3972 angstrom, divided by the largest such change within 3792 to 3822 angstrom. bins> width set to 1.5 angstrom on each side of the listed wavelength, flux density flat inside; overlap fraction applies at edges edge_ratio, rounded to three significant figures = 1.20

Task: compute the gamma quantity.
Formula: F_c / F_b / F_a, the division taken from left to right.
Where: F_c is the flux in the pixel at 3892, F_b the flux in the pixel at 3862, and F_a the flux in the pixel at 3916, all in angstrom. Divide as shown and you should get 0.0894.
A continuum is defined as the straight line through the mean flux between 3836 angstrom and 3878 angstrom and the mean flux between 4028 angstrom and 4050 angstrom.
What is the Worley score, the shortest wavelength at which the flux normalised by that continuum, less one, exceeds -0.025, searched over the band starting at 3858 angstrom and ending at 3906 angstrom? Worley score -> 3859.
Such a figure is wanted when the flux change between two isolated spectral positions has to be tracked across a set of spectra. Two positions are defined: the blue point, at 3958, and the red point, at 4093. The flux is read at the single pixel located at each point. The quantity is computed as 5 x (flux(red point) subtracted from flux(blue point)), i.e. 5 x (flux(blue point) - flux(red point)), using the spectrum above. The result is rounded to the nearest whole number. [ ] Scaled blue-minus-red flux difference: 11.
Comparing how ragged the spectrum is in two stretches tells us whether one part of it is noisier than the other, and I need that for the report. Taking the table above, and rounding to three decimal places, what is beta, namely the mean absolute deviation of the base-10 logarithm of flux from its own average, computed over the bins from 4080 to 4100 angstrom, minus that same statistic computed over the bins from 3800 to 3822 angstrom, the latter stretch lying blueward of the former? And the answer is 0.001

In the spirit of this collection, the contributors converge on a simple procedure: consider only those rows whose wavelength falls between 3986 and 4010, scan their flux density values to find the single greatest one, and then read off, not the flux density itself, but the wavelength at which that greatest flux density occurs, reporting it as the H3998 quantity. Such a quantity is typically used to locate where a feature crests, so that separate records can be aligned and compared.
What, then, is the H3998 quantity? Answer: 3988 angstrom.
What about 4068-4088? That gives 4084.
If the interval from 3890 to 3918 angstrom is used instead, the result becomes 3892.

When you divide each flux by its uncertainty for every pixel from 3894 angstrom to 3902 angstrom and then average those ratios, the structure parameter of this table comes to 36.9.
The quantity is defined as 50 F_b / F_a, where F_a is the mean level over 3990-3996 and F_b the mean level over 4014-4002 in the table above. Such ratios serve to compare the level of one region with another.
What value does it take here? 49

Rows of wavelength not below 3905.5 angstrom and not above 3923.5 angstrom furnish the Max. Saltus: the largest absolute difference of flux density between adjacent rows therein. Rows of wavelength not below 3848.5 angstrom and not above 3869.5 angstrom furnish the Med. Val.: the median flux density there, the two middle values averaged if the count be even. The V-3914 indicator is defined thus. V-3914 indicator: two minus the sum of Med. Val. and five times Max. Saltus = -13.2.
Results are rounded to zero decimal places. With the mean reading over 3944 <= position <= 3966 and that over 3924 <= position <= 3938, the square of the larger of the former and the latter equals 125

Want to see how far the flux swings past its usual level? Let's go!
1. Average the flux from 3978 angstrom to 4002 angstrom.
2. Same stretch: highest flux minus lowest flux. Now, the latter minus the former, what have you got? -9.1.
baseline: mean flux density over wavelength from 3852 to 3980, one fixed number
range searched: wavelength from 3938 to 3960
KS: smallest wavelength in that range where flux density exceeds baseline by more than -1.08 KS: 3940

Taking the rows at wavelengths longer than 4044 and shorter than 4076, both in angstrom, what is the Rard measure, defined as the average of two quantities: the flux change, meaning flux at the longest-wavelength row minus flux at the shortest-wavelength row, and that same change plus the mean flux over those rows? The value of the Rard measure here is 5.6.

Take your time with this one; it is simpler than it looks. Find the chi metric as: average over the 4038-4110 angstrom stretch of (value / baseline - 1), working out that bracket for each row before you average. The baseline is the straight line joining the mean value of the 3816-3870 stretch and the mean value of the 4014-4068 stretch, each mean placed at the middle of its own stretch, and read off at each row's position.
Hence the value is 0.066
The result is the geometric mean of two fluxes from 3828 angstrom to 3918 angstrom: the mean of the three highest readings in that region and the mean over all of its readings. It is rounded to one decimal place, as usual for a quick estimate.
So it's 12.4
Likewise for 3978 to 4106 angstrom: 10.7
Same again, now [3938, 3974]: 11.4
